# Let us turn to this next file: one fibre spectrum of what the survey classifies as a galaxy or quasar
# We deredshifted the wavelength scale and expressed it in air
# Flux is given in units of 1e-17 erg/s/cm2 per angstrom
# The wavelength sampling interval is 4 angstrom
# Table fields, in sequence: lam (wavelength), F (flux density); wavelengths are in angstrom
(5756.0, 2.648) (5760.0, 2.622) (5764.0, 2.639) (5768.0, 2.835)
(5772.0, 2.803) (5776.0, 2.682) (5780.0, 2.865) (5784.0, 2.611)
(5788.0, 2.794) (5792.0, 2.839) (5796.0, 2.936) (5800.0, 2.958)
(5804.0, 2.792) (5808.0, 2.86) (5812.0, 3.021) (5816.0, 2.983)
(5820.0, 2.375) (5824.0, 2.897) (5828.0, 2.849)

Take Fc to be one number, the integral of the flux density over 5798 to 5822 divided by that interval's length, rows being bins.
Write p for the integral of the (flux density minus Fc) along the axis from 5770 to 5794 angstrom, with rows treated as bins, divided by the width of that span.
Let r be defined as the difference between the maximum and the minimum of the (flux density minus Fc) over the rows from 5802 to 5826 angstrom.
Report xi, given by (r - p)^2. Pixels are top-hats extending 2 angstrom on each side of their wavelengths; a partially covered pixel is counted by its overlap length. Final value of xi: 0.507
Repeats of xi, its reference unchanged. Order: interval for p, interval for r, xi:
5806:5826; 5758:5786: 0.067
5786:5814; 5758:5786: 0.040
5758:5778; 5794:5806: 0.079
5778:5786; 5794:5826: 0.547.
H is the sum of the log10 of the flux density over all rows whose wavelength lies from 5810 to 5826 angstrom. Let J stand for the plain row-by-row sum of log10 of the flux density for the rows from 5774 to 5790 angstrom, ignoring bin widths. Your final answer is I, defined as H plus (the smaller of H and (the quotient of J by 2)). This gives 2.67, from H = 1.79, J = 1.75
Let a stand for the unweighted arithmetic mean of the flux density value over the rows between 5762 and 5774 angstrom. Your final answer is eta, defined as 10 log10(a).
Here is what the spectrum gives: 4.41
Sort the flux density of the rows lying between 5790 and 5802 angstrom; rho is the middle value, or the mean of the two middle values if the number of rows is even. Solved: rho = 2.94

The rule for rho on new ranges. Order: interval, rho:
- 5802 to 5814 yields 2.86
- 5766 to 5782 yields 2.82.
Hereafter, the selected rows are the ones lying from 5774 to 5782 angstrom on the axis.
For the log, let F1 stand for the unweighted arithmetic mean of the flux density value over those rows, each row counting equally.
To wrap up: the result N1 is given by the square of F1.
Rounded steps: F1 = 2.77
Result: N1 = 7.7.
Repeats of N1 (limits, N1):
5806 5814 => 8.6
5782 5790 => 7.3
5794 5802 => 8.7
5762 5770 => 7.5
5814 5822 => 7.2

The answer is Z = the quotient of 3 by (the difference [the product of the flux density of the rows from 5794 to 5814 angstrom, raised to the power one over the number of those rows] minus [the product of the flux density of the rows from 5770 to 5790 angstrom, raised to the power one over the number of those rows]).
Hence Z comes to 18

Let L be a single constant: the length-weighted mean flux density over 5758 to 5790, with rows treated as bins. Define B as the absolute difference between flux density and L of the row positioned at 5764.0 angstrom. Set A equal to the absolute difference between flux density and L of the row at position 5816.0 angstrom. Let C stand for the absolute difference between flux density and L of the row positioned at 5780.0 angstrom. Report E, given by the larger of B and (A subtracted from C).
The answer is 0.092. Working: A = 0.25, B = 0.092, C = 0.134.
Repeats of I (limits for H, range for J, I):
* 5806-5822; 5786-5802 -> 2.71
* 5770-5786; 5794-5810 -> 2.67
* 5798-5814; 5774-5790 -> 2.73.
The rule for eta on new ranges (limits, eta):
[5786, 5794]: 4.50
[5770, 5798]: 4.46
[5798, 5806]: 4.59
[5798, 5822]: 4.52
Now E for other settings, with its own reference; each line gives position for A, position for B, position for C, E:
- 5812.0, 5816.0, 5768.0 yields 0.252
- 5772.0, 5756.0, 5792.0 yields 0.083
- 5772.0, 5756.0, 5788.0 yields 0.083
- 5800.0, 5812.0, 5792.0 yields 0.290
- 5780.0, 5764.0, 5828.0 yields 0.092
